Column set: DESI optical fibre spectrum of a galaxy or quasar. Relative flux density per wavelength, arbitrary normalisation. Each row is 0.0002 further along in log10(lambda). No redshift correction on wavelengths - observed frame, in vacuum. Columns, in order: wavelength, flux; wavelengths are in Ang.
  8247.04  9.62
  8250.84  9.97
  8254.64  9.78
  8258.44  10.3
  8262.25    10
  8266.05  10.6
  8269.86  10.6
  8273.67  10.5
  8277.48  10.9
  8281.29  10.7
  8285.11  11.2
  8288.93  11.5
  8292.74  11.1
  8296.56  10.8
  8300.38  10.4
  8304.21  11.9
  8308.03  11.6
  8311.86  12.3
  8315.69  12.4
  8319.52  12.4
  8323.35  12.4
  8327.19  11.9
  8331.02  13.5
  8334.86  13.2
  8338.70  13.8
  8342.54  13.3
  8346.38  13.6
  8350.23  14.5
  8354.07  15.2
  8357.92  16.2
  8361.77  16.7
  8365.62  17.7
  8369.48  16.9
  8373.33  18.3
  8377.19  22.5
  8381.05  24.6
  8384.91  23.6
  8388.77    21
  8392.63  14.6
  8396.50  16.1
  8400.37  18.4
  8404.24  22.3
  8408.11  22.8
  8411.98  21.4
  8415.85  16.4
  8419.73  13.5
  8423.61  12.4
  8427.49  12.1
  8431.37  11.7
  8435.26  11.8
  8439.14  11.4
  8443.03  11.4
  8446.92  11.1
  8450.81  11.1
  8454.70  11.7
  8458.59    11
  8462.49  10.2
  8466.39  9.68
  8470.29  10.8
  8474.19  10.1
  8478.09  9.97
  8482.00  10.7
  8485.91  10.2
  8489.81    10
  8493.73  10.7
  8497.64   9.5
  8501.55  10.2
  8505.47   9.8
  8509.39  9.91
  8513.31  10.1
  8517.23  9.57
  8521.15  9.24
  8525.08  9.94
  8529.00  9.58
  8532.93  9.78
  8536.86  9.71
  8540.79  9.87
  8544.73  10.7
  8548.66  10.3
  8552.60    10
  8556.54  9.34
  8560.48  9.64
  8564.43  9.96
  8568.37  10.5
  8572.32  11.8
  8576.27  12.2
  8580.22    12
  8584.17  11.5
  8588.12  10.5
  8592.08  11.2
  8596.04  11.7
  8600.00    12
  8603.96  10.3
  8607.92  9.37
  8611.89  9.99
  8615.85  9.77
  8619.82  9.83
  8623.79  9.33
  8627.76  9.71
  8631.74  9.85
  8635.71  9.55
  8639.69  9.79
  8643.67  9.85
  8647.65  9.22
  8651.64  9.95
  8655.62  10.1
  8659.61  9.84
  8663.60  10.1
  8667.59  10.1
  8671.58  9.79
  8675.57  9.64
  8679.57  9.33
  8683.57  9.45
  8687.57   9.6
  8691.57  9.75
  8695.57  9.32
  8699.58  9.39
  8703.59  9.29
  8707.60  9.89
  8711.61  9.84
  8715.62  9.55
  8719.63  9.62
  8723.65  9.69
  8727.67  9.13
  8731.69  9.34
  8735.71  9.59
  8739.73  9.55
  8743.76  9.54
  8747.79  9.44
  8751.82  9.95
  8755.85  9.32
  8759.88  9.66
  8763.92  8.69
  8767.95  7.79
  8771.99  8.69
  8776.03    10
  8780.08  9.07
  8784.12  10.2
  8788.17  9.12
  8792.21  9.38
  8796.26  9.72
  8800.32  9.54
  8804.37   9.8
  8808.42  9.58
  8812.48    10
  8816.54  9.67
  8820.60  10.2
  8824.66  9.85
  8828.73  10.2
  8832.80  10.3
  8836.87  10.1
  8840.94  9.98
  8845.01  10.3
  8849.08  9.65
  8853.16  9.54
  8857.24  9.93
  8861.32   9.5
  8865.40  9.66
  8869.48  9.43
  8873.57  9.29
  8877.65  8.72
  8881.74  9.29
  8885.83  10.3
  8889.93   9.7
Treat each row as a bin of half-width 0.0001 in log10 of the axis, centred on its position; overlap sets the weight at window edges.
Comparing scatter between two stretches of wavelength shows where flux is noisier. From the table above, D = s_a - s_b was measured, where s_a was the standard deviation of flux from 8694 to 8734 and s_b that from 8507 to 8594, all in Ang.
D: -0.62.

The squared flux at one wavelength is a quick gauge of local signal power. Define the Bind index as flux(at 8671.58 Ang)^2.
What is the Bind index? 96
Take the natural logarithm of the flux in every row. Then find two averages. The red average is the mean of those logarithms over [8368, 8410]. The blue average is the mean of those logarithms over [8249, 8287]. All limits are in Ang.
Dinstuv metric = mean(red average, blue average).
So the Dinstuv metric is 2.67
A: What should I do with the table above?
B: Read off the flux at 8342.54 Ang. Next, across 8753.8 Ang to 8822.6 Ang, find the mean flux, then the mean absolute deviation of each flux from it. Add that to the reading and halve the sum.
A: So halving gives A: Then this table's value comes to 6.9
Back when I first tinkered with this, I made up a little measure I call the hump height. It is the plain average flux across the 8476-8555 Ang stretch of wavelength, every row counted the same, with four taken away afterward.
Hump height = 6.0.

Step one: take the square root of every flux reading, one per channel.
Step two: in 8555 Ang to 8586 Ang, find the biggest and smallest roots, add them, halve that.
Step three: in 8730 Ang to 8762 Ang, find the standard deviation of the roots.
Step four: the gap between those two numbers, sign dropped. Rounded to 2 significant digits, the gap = 3.2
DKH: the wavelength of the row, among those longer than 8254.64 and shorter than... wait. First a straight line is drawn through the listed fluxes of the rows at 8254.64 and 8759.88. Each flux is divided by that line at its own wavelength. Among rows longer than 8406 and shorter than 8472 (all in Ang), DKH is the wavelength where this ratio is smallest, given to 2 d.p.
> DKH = 8466.39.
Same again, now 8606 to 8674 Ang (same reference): 8647.65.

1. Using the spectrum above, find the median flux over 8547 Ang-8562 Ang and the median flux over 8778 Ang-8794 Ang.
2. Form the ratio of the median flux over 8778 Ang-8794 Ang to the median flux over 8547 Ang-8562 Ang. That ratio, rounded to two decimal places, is 0.94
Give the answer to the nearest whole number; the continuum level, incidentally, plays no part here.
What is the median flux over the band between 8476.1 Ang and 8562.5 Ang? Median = 10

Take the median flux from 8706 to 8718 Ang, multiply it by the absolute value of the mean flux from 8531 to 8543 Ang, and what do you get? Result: 96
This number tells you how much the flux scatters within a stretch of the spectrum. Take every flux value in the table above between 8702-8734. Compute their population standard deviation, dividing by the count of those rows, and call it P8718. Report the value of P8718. 0.3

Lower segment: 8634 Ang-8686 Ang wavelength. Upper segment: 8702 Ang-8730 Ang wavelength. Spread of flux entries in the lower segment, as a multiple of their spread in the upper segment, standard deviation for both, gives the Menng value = 1.1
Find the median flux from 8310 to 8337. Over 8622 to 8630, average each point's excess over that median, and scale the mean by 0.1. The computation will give -0.29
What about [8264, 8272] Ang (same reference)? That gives -0.18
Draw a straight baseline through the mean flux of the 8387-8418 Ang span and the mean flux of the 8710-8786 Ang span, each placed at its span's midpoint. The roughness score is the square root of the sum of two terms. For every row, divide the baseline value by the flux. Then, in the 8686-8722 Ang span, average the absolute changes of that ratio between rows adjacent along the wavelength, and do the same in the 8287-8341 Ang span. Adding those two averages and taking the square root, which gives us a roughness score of 0.33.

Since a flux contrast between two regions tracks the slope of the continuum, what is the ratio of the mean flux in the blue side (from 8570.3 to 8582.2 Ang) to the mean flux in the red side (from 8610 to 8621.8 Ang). 1.22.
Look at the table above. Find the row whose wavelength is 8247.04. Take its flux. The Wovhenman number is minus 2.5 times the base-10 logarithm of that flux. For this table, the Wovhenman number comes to -2.458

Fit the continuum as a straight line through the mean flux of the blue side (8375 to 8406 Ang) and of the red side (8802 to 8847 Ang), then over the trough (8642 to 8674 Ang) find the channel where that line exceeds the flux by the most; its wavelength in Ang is 8647.65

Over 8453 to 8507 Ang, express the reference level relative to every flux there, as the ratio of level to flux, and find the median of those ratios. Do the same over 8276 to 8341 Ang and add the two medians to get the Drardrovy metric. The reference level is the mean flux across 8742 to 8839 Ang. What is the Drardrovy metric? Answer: 1.74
